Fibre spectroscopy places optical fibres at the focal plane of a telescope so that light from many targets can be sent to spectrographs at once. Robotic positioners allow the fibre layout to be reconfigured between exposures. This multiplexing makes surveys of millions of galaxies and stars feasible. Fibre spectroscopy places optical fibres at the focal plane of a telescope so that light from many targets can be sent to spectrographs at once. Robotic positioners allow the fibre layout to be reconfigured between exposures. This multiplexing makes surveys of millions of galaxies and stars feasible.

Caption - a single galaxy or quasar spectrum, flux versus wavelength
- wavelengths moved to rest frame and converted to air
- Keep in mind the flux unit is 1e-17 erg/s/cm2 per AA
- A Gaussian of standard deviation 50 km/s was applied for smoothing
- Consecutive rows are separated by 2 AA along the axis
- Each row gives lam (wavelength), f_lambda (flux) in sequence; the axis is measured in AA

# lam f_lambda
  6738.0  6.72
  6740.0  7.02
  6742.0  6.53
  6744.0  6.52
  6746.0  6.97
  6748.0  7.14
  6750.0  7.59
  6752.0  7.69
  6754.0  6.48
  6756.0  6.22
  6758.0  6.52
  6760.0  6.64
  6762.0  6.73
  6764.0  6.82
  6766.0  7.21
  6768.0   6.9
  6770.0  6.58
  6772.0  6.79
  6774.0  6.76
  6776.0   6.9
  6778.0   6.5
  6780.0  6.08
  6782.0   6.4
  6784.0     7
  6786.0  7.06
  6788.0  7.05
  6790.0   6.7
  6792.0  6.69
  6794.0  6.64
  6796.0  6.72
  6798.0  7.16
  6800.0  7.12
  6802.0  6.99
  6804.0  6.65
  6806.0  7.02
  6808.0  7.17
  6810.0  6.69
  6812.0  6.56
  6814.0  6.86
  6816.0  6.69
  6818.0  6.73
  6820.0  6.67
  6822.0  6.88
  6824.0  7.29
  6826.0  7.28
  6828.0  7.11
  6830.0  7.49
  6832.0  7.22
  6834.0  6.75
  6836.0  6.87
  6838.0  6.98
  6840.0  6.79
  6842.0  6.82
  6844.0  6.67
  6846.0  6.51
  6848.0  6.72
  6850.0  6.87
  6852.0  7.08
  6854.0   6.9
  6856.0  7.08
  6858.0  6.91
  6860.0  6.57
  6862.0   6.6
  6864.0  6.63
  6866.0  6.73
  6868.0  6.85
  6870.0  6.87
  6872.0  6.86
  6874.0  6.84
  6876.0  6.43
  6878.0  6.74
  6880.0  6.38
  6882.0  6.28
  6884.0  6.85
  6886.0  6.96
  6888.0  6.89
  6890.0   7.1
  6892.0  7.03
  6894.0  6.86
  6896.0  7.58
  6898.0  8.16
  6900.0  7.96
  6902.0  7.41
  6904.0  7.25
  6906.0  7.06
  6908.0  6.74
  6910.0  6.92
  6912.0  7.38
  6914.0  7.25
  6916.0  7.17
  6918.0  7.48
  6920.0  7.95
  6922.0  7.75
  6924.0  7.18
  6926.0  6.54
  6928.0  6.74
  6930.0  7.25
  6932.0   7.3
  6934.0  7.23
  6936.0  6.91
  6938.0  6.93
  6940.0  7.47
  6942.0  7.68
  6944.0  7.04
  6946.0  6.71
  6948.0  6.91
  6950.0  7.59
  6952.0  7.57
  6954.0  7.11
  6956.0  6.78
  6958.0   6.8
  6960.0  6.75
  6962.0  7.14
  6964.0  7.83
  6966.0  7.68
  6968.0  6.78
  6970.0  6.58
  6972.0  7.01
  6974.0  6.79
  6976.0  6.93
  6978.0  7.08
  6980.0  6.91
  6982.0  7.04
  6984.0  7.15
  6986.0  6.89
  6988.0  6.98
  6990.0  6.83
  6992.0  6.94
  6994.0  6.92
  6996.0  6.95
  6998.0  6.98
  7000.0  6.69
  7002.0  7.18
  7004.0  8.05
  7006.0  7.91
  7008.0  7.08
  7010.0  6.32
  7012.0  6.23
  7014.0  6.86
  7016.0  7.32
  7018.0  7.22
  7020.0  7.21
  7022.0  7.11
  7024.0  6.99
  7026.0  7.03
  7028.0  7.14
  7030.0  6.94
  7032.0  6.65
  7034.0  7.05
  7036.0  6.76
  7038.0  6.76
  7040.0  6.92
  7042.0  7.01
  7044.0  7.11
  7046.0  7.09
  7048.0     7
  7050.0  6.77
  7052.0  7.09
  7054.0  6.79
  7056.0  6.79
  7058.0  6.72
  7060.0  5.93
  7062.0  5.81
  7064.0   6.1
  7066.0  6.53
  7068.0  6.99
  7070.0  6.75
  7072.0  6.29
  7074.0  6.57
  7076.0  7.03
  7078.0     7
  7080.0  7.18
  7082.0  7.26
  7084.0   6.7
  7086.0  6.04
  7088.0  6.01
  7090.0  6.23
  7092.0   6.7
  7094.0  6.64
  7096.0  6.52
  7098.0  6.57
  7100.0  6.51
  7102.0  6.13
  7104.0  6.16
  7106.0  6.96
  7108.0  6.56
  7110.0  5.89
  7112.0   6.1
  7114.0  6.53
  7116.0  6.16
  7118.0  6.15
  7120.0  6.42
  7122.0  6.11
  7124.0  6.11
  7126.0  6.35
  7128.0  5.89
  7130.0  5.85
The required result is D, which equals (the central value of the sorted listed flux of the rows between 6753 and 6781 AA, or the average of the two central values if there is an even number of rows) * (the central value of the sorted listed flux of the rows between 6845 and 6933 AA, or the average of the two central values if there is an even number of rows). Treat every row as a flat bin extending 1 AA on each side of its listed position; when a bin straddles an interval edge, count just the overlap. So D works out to 46.2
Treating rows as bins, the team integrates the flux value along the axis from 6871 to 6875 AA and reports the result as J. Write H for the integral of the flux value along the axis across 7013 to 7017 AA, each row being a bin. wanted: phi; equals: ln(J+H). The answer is 4.02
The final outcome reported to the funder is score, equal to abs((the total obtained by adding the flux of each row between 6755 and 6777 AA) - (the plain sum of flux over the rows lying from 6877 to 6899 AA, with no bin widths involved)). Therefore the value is 2.8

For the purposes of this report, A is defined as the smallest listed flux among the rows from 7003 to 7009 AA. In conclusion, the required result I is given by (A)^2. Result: 50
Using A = 7.08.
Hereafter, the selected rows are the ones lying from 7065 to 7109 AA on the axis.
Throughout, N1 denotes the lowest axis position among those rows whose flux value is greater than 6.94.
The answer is 7068.0 AA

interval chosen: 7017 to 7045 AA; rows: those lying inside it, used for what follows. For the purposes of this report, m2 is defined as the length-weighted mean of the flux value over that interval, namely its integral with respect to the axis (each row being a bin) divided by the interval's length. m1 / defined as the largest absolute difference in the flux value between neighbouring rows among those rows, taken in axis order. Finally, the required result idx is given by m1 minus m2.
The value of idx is -6.6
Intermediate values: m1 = 0.40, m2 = 6.99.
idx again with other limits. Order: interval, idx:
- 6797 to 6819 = -6.4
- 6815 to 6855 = -6.4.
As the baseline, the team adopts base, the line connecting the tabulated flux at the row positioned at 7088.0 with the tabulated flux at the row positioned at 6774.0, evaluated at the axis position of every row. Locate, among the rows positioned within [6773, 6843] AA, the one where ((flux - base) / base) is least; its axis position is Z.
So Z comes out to 6780.0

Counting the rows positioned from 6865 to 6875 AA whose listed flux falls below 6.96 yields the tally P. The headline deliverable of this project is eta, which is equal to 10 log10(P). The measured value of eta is 7.0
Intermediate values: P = 5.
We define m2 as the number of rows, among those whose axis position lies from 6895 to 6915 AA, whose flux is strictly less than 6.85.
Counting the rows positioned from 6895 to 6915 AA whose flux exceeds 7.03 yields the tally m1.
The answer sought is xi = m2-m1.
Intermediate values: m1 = 8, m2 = 1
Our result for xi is -7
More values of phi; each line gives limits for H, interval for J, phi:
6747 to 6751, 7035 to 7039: 4.03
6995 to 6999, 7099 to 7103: 3.97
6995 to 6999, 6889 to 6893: 4.03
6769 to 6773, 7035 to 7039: 3.98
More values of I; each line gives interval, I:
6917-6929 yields 43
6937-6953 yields 45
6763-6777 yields 43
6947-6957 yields 46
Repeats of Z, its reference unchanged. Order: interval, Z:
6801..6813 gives 6812.0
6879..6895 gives 6882.0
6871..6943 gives 6882.0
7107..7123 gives 7110.0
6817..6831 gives 6820.0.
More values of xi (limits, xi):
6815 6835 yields -1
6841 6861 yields 3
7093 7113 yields 9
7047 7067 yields 7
